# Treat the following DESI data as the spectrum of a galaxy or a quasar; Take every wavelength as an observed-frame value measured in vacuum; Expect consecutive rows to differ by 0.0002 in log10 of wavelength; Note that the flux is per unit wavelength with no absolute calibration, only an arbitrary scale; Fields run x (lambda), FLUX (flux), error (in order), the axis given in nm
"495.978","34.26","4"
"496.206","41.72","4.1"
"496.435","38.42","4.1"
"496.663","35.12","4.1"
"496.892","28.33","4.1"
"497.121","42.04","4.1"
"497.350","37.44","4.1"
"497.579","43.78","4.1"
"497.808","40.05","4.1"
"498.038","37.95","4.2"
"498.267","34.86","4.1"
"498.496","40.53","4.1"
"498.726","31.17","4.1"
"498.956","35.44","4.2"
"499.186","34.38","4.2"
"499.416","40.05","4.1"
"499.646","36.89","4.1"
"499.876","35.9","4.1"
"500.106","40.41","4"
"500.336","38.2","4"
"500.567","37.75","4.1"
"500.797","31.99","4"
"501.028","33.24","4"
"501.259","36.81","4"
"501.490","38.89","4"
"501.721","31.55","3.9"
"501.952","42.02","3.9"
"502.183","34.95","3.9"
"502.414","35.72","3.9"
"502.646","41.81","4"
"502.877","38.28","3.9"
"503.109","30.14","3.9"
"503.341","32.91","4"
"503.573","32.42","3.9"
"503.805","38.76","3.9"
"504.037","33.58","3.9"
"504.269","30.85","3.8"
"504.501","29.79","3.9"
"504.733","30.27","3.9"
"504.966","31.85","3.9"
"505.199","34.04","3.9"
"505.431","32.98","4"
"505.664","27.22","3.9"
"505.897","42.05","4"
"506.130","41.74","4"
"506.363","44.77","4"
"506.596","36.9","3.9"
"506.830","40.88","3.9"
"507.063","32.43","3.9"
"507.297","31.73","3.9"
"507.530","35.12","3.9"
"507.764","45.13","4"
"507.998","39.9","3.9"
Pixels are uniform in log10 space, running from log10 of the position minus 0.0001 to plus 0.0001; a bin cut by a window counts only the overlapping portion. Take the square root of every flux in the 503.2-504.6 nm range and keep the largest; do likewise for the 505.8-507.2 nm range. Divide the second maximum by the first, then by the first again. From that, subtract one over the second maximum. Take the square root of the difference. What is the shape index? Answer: 0.15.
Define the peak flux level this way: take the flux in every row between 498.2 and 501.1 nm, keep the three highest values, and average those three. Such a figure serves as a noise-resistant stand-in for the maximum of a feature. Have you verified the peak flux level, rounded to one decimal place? 40.3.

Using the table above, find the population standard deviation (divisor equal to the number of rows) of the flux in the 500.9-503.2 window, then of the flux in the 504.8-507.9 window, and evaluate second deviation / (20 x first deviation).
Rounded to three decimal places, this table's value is 0.071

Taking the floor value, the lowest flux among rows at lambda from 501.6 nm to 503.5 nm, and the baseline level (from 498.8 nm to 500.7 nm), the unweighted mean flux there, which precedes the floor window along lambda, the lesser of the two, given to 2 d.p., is 30.14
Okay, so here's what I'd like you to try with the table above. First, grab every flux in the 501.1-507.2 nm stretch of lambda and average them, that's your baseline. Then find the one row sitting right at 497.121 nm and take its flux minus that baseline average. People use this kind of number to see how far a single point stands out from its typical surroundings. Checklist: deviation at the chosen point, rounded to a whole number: 7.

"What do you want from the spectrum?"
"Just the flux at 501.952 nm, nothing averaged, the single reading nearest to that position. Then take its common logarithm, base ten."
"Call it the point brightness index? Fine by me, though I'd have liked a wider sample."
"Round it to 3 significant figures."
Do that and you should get 1.62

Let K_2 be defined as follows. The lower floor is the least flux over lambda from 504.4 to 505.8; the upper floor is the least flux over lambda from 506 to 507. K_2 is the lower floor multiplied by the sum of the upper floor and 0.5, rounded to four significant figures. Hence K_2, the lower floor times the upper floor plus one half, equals 1018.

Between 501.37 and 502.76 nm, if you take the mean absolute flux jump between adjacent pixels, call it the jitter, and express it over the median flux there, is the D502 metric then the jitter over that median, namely 0.170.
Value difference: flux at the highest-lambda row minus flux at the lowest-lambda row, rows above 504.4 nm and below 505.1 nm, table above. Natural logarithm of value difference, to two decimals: 0.72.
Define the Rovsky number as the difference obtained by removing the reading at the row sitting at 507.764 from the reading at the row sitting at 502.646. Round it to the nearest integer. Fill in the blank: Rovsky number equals -3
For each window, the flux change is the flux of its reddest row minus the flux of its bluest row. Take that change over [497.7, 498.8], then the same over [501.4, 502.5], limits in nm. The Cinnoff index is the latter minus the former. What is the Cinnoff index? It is 6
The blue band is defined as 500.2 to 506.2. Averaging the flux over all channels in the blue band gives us 35.0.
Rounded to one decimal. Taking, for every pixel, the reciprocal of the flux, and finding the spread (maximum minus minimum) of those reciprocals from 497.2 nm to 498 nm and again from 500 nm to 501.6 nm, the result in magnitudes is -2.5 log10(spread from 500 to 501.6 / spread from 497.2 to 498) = -0.6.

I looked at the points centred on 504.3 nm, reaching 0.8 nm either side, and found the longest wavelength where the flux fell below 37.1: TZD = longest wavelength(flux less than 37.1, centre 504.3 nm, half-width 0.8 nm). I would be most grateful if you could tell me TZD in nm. 504.966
